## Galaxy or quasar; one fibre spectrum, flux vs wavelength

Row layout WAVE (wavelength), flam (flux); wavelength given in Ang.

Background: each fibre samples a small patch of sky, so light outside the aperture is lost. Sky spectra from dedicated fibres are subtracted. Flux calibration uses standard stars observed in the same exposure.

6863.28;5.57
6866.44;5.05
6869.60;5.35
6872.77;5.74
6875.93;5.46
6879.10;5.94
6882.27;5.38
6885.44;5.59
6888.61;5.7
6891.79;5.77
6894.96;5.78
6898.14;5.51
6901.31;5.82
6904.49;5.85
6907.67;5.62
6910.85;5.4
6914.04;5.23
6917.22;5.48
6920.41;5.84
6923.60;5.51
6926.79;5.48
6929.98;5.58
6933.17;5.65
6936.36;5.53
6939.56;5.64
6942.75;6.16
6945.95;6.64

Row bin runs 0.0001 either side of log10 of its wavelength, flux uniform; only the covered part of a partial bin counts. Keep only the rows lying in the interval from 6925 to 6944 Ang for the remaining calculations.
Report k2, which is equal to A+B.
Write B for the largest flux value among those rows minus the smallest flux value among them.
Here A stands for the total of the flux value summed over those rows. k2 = 34.72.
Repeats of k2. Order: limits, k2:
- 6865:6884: 33.81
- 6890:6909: 34.69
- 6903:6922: 34.04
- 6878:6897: 34.72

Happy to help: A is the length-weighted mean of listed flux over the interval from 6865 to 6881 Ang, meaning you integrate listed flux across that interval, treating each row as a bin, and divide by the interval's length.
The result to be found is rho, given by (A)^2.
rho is 30.4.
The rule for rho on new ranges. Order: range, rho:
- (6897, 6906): 33.0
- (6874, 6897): 32.0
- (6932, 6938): 31.2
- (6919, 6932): 31.4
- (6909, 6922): 30.1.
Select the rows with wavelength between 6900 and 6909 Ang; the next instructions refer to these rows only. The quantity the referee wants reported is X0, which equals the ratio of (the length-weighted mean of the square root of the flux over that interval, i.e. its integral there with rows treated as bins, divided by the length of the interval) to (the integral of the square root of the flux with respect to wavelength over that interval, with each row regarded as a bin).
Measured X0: 0.11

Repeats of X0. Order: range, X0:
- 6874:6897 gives 0.04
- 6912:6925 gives 0.08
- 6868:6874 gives 0.17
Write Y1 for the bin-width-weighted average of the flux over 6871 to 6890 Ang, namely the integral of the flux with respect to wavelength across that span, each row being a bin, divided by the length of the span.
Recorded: 5.63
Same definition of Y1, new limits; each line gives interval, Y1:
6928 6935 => 5.61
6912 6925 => 5.51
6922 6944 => 5.64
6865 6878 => 5.42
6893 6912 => 5.67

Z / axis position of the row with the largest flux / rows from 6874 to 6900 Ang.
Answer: 6879.10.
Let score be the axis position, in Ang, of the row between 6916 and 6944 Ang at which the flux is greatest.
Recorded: 6942.75 Ang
